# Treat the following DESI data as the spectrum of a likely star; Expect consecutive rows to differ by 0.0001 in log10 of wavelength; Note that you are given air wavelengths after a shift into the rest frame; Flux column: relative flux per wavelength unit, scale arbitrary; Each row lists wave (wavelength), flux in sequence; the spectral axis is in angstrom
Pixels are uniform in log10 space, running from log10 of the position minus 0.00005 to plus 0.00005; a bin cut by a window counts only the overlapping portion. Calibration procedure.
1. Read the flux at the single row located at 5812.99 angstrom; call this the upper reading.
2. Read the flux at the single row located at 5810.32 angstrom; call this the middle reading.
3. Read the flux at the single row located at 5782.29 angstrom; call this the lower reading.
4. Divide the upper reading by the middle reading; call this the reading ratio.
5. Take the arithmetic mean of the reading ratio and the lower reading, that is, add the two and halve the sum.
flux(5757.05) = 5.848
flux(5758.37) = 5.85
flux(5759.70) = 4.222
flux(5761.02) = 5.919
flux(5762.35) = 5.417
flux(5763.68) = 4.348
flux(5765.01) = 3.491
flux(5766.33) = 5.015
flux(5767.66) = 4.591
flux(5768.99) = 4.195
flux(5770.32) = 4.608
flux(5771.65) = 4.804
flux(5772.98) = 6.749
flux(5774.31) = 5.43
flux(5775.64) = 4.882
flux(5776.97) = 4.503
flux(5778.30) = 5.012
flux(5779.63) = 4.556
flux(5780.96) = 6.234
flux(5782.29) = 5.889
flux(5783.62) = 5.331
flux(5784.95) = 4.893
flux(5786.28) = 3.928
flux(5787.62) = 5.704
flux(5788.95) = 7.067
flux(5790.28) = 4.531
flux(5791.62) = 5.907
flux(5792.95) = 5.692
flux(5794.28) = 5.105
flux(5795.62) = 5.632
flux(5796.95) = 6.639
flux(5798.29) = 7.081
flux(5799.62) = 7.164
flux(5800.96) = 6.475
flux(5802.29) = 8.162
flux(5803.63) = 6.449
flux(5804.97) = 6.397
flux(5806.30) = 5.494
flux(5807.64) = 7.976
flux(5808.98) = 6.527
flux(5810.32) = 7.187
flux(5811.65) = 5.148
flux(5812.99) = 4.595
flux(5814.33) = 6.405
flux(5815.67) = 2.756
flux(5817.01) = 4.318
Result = 3.26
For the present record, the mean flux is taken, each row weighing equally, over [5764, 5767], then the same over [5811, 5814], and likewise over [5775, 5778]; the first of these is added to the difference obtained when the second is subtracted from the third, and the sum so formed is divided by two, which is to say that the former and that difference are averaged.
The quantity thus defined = 2.0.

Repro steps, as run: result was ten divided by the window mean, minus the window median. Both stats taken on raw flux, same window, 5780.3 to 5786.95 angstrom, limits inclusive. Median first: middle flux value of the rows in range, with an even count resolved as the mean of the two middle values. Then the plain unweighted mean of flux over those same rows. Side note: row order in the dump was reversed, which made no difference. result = -3.4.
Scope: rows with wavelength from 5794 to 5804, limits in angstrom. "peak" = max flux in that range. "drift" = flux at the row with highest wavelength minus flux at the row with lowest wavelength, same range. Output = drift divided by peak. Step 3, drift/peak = 0.2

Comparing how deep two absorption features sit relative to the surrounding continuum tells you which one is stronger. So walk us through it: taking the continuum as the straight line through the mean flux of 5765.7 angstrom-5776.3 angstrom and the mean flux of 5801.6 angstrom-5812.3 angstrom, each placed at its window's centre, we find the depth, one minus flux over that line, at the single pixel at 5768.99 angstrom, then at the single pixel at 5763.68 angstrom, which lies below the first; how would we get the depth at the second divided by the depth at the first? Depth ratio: 0.5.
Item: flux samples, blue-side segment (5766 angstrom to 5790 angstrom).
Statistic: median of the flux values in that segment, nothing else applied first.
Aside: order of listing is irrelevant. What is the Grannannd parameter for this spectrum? 4.95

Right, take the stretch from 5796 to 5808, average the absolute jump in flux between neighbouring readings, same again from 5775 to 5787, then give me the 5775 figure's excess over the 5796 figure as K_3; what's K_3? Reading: -0.34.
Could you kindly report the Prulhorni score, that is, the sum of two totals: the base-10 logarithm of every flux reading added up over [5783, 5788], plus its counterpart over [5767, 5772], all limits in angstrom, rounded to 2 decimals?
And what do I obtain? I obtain 5.40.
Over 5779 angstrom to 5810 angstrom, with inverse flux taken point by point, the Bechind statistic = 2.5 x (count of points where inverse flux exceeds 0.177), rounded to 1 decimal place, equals 20.0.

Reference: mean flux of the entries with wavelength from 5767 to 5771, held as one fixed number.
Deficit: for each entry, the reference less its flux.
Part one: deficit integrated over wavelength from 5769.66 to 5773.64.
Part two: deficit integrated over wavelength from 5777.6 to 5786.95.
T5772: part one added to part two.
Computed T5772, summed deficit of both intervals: -10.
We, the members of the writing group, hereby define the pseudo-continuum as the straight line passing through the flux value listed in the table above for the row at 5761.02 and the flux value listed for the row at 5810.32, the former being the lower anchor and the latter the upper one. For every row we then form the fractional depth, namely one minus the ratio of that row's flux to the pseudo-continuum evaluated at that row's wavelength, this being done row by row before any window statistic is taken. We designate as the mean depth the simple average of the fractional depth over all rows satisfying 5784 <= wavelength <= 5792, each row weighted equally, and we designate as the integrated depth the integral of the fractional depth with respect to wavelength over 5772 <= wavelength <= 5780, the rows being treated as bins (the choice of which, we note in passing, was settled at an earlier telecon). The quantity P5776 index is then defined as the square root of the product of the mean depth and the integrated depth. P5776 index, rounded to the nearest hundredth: 0.52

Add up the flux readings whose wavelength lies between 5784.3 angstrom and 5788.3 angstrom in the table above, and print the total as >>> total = 15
